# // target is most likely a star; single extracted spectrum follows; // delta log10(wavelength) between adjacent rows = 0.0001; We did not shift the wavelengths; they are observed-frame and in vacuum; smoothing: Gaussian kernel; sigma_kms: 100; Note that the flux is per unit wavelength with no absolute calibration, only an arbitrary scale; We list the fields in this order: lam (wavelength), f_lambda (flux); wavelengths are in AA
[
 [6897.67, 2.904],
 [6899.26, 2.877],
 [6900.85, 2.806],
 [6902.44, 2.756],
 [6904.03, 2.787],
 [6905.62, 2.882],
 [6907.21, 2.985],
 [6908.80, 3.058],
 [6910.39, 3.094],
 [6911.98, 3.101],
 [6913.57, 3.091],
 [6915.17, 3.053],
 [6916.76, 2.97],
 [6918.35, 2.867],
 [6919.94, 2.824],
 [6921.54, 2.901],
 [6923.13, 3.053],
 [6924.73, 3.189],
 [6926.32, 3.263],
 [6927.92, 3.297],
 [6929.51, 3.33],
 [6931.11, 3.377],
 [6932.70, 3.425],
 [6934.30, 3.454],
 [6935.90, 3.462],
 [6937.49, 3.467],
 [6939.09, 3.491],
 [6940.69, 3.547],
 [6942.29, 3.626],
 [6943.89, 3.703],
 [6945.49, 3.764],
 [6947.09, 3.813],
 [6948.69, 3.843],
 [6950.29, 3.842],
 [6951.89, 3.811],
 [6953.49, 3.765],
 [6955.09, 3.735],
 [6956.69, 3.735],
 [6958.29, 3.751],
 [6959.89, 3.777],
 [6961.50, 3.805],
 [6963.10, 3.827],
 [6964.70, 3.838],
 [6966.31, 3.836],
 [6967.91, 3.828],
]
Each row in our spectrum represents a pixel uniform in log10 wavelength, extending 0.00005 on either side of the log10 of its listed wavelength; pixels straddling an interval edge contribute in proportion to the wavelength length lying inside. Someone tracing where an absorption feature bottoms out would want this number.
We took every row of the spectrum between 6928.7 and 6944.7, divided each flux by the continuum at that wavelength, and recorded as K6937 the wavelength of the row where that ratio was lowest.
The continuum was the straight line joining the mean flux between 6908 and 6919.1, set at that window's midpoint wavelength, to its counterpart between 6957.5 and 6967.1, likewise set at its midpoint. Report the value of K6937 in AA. 6929.51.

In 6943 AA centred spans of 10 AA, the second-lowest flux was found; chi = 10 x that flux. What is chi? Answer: 35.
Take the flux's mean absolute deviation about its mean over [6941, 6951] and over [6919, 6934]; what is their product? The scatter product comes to 0.0116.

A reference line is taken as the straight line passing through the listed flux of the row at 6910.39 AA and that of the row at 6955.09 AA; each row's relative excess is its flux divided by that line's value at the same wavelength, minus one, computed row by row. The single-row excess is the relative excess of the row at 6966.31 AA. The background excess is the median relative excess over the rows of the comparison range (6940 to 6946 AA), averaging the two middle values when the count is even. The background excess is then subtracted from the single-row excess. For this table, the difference -0.044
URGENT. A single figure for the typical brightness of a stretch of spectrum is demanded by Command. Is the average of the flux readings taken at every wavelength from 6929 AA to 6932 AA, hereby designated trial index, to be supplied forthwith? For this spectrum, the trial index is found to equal 3.4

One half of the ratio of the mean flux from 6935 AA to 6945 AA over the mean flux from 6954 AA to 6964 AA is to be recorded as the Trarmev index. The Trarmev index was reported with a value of 0.47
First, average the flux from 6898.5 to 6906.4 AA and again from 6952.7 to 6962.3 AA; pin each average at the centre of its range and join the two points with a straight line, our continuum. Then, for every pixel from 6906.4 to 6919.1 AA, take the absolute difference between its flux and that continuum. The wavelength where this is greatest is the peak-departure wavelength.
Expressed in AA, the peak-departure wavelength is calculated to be 6918.35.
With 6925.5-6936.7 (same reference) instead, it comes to 6934.30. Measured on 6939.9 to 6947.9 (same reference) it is 6947.09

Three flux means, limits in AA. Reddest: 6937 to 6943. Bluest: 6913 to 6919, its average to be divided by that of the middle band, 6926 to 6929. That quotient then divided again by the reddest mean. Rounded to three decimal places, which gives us 0.258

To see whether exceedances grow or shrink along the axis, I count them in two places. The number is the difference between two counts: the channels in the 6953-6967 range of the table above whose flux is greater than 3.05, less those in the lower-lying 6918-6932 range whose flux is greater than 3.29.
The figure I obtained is 6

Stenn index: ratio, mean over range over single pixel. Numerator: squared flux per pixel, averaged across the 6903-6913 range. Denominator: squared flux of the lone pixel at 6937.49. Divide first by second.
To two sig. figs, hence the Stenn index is 0.74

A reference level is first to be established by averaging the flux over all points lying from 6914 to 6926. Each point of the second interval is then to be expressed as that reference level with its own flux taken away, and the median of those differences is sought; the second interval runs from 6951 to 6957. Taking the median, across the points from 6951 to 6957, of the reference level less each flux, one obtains -0.8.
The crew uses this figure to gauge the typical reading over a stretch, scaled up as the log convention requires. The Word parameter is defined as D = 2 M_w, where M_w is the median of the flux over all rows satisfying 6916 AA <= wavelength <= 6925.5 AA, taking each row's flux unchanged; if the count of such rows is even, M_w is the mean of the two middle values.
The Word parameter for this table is 5.9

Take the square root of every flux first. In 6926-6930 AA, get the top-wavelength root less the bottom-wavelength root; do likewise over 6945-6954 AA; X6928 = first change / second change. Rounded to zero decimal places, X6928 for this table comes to 72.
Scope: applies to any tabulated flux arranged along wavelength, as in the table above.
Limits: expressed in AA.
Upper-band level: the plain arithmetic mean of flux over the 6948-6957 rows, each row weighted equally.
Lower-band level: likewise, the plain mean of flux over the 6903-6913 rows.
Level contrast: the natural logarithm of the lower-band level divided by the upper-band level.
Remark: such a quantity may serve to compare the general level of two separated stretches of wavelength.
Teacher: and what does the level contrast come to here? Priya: -0.24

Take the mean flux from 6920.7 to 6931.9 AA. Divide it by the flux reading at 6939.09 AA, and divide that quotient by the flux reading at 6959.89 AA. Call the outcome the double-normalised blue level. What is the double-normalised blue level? 0.243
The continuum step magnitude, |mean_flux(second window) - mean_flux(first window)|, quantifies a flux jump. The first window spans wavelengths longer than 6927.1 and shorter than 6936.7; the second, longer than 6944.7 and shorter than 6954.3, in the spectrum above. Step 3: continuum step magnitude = 0.42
